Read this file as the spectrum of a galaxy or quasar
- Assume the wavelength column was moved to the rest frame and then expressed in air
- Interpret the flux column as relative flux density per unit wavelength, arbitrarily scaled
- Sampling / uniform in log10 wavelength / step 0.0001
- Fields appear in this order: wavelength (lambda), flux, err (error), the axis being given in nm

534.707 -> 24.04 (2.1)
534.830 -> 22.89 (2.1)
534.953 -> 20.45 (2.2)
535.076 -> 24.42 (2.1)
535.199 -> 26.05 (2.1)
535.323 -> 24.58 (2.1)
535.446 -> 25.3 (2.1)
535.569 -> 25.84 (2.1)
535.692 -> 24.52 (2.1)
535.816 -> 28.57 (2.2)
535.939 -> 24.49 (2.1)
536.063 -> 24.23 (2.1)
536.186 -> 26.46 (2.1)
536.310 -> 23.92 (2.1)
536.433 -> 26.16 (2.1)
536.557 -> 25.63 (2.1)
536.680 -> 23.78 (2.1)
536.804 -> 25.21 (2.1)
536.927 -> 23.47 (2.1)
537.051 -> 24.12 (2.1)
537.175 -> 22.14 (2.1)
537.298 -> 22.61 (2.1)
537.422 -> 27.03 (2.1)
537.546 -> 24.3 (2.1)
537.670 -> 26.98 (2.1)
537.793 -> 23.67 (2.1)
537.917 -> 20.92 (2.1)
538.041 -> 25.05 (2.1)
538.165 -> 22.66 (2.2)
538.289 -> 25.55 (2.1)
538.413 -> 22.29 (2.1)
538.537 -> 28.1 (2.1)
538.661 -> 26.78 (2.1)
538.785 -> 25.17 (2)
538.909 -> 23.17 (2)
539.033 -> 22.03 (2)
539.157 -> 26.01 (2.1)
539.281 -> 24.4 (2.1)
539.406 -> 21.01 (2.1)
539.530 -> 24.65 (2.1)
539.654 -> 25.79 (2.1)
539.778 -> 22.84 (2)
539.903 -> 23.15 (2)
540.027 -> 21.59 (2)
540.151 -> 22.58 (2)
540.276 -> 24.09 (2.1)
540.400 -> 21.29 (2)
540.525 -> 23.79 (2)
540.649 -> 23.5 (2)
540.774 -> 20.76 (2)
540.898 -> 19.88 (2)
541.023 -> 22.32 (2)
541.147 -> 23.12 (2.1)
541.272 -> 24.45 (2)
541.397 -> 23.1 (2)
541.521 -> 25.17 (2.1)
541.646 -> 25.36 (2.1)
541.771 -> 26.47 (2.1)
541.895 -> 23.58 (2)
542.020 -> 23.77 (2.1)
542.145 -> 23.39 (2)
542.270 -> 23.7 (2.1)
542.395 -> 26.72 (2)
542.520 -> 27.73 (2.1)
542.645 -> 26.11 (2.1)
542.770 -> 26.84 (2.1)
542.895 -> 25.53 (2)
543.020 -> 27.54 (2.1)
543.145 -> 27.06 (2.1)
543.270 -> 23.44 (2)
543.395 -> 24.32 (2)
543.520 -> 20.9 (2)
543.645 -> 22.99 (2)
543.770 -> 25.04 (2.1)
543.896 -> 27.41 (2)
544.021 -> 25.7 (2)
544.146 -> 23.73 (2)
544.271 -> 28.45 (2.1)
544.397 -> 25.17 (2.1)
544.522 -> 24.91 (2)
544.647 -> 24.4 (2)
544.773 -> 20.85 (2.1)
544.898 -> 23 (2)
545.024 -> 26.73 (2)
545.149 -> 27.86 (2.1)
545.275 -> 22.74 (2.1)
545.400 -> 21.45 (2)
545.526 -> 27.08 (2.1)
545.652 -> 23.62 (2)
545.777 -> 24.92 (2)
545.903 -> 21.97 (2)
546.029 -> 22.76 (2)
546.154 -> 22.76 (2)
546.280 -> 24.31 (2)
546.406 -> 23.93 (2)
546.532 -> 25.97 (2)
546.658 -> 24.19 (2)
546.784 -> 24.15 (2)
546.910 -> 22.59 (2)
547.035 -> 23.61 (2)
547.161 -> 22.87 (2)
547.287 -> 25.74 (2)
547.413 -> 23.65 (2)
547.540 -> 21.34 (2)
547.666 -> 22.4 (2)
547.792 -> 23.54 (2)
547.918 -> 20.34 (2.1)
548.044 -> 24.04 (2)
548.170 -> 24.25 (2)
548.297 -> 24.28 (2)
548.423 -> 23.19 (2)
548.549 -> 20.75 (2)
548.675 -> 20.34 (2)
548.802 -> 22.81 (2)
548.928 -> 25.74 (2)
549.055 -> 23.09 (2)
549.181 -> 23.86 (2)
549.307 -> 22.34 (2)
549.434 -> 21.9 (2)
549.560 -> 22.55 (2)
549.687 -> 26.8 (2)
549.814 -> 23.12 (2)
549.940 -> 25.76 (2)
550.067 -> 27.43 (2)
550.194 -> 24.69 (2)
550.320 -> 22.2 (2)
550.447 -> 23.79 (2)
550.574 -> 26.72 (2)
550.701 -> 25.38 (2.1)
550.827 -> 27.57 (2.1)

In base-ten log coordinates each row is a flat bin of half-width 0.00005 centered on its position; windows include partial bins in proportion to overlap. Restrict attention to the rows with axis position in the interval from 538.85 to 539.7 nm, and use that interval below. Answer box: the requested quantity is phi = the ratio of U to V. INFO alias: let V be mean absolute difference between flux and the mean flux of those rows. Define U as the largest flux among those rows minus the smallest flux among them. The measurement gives 3.2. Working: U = 5.0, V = 1.5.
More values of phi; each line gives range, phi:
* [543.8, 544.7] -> 3.7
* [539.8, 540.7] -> 3.2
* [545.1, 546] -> 3.1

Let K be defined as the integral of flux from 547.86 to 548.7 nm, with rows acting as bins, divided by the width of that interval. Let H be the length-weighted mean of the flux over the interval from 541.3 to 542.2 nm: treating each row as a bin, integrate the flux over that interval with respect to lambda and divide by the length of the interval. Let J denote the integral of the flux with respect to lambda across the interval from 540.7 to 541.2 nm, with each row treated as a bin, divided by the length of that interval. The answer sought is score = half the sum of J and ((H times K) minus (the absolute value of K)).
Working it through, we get 275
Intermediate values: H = 24.4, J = 21.5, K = 22.6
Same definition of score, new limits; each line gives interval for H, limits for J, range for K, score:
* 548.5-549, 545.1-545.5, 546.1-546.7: 272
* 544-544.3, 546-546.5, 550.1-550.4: 307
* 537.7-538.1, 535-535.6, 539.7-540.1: 268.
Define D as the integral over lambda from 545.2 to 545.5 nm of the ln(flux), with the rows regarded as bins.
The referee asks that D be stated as 0.938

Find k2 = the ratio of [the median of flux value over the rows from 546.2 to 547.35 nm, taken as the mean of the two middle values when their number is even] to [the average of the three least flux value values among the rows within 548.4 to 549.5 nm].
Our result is 1.15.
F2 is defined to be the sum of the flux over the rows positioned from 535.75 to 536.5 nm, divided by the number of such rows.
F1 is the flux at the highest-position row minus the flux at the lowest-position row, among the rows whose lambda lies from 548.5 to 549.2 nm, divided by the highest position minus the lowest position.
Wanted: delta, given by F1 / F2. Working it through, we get 0.2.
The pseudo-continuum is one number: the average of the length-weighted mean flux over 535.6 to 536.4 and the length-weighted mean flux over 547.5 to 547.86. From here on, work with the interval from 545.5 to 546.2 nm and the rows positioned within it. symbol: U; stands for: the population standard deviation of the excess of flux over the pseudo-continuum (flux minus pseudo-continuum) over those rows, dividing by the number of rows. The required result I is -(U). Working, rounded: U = 1.71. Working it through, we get -1.71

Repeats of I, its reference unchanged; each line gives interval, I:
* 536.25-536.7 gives -1.04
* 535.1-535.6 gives -0.57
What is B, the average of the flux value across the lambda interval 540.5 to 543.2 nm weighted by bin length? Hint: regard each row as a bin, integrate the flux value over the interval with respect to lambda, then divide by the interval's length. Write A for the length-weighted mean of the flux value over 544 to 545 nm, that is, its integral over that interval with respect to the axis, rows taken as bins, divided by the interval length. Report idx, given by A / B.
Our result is 1.00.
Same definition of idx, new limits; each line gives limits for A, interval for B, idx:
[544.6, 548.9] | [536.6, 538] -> 0.98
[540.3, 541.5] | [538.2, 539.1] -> 0.92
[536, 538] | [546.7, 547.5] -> 1.03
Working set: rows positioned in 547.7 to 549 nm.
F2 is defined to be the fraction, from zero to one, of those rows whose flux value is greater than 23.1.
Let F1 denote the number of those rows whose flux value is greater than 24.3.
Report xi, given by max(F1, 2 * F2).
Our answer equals 1.2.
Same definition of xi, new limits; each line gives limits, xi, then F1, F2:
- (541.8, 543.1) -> 6.0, 6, 1.0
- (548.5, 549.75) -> 2.0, 2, 0.3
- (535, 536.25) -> 9.0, 9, 1.0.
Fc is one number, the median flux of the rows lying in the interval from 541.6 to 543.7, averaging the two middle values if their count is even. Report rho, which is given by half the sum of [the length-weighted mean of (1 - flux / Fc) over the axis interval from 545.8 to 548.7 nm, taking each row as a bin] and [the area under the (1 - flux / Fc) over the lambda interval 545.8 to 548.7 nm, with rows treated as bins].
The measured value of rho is 0.164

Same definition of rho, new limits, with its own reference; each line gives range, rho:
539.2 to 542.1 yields 0.154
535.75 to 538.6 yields 0.053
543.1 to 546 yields 0.068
